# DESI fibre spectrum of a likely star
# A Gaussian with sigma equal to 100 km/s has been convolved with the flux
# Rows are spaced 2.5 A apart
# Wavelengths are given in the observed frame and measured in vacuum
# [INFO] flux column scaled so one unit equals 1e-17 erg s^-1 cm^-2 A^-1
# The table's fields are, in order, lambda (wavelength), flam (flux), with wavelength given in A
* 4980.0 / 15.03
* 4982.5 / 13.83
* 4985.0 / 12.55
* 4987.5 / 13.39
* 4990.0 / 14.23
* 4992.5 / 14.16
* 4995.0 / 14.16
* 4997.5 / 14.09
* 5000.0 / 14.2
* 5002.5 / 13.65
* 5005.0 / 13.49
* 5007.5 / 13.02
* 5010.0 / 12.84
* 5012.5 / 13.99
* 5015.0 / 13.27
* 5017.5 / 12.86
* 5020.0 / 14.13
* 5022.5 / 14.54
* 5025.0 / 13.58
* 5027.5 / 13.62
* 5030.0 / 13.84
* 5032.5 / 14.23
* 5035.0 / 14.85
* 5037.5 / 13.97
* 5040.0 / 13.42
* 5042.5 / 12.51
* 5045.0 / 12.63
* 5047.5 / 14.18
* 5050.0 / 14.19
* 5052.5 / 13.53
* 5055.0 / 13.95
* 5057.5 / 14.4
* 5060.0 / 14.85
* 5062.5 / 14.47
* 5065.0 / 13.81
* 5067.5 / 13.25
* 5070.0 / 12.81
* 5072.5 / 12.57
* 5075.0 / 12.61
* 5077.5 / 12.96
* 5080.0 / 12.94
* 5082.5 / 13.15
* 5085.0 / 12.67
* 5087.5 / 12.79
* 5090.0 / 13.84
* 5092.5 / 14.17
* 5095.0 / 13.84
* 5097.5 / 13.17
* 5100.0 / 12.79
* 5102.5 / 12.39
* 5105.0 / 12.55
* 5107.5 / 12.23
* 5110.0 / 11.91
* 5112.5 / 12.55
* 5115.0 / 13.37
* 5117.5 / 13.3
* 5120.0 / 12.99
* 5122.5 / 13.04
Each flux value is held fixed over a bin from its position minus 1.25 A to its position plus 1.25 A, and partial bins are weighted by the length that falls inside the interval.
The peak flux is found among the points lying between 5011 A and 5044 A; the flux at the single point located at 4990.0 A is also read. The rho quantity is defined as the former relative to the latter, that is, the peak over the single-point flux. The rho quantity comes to 1.04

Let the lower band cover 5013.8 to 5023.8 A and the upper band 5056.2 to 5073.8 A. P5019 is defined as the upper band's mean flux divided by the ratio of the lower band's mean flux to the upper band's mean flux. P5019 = 13.8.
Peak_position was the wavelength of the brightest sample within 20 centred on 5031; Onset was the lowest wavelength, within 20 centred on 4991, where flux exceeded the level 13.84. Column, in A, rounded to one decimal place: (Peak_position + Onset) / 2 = 5012.5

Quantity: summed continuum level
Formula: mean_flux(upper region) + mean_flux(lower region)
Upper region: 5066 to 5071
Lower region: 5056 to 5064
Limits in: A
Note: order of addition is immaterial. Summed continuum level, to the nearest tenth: 27.6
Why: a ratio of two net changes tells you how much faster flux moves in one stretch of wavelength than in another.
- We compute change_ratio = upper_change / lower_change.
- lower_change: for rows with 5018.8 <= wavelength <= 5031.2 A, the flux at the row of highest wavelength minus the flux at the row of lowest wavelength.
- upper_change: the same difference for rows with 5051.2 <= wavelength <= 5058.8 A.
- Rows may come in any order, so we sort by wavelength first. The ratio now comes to -3.0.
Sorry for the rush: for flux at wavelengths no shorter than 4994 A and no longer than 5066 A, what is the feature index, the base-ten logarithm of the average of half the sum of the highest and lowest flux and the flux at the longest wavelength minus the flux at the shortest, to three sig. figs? 0.824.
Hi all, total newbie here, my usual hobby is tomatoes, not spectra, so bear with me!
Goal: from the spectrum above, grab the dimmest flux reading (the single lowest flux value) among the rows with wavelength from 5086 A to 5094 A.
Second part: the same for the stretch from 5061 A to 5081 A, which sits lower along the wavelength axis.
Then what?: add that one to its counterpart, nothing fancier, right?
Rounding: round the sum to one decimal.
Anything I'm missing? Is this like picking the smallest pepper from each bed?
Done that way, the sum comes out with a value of 25.4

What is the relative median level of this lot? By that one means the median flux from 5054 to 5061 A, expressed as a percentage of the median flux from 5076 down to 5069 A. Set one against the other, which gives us 114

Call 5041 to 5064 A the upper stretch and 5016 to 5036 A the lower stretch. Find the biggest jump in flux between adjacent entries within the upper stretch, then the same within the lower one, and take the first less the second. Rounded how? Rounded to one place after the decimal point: 0.3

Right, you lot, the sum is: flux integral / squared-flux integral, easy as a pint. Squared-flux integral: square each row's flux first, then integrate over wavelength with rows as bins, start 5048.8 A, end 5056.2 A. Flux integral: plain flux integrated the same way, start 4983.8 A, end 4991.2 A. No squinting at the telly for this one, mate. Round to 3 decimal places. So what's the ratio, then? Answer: 0.069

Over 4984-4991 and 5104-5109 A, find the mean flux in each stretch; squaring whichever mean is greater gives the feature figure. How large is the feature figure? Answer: 179.3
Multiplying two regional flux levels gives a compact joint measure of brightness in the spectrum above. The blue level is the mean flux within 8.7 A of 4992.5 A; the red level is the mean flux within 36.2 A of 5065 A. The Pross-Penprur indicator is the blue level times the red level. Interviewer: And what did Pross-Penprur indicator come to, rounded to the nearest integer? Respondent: 187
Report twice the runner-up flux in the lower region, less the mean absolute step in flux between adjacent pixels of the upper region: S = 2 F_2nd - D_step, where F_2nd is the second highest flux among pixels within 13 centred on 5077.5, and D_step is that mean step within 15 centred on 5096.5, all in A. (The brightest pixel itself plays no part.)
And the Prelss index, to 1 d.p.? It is 25.5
